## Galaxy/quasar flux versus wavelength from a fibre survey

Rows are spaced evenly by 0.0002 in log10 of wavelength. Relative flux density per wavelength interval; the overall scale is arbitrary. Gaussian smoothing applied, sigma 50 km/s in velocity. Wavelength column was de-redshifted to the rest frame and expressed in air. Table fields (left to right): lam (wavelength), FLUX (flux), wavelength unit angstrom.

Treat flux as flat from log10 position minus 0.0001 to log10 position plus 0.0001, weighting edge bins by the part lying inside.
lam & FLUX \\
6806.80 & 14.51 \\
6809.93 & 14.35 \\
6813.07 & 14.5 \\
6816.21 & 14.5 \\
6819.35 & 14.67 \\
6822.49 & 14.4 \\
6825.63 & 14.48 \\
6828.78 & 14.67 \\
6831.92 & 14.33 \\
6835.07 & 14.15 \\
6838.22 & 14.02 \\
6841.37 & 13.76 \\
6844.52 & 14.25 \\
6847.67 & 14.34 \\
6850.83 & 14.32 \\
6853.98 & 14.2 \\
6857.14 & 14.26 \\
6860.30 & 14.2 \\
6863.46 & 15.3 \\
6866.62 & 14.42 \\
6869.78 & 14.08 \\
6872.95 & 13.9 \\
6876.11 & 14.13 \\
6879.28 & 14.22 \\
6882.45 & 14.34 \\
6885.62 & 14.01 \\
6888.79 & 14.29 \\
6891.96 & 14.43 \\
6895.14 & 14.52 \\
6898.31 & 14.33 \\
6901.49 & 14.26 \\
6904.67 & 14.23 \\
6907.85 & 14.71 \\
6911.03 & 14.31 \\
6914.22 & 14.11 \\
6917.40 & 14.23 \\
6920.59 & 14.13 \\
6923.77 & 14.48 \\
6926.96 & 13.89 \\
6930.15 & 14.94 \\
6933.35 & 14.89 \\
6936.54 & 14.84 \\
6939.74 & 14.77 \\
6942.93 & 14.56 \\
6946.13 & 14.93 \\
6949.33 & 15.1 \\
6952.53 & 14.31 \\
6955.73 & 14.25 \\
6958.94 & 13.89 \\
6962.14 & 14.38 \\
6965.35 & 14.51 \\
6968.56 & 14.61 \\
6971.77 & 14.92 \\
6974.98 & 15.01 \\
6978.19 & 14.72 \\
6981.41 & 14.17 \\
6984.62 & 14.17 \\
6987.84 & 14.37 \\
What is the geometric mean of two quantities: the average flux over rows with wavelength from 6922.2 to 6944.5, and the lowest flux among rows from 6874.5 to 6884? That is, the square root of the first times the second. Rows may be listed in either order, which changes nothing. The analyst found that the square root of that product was 14.4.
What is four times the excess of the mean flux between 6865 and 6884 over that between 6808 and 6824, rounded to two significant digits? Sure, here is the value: -1.2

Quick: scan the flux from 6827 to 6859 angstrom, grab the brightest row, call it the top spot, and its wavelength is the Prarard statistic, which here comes 6828.78 angstrom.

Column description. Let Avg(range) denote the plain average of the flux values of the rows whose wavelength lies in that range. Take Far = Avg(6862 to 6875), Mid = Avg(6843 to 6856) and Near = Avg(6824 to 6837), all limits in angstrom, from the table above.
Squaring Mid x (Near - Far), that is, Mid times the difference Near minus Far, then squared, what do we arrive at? 0.1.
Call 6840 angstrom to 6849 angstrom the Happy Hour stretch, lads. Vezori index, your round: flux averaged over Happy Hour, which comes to 14.1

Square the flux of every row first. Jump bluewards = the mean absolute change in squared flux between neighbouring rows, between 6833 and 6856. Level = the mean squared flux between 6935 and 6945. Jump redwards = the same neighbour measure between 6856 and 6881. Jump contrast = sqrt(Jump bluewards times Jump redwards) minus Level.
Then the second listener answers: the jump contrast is -209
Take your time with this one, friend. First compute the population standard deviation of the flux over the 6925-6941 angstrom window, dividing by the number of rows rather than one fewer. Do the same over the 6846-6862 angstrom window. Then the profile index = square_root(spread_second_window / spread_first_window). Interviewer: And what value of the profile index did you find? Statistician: 0.4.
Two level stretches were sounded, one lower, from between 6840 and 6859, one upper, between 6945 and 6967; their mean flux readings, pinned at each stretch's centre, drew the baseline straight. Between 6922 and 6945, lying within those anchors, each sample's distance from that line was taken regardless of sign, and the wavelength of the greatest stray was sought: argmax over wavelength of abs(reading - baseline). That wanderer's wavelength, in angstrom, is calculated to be 6930.15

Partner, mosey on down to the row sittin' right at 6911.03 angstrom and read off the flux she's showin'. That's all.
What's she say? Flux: 14.31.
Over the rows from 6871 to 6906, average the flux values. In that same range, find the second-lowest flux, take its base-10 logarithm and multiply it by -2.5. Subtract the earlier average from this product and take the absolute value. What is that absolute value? 17.1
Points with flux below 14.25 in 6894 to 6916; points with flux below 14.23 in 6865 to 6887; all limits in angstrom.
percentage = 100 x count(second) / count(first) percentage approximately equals 250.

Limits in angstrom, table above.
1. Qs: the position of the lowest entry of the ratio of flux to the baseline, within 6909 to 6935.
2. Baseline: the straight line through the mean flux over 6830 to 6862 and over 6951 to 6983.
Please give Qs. 6926.96 angstrom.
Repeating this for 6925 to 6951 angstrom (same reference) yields 6926.96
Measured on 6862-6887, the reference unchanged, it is 6872.95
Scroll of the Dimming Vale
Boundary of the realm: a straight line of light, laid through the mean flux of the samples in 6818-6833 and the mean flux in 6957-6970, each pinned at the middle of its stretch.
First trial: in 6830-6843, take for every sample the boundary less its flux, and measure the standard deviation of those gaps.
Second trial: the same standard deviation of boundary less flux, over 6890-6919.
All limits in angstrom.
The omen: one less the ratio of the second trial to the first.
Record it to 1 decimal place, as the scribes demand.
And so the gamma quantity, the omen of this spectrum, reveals 0.2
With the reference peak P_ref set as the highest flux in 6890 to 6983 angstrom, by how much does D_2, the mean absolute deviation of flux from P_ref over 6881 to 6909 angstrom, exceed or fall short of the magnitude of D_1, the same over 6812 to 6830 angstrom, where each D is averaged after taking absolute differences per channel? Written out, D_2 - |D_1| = 0.19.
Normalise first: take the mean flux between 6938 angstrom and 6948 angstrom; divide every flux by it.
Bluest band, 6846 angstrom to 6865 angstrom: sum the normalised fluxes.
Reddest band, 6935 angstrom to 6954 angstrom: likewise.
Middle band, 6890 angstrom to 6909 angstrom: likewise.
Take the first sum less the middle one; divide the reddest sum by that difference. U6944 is 632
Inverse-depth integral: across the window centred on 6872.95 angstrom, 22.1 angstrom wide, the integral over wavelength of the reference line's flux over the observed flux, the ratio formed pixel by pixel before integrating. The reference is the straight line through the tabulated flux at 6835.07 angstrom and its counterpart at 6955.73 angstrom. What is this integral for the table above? 21.9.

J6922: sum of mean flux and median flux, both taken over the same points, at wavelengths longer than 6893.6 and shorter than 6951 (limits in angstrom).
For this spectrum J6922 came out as 29.0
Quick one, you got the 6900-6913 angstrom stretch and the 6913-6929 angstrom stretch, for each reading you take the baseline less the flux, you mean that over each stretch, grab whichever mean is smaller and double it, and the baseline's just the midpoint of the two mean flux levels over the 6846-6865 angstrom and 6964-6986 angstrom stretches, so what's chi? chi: 0.3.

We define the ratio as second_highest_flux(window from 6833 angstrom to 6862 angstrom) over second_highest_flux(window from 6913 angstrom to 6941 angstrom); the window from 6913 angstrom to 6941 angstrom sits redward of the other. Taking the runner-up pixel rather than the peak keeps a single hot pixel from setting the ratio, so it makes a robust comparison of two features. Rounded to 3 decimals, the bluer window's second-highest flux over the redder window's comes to 0.962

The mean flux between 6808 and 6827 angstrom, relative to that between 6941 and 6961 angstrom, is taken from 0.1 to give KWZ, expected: -0.898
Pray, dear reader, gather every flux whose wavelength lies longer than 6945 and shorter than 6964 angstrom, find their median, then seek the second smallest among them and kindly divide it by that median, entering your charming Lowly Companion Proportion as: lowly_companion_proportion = 0.993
